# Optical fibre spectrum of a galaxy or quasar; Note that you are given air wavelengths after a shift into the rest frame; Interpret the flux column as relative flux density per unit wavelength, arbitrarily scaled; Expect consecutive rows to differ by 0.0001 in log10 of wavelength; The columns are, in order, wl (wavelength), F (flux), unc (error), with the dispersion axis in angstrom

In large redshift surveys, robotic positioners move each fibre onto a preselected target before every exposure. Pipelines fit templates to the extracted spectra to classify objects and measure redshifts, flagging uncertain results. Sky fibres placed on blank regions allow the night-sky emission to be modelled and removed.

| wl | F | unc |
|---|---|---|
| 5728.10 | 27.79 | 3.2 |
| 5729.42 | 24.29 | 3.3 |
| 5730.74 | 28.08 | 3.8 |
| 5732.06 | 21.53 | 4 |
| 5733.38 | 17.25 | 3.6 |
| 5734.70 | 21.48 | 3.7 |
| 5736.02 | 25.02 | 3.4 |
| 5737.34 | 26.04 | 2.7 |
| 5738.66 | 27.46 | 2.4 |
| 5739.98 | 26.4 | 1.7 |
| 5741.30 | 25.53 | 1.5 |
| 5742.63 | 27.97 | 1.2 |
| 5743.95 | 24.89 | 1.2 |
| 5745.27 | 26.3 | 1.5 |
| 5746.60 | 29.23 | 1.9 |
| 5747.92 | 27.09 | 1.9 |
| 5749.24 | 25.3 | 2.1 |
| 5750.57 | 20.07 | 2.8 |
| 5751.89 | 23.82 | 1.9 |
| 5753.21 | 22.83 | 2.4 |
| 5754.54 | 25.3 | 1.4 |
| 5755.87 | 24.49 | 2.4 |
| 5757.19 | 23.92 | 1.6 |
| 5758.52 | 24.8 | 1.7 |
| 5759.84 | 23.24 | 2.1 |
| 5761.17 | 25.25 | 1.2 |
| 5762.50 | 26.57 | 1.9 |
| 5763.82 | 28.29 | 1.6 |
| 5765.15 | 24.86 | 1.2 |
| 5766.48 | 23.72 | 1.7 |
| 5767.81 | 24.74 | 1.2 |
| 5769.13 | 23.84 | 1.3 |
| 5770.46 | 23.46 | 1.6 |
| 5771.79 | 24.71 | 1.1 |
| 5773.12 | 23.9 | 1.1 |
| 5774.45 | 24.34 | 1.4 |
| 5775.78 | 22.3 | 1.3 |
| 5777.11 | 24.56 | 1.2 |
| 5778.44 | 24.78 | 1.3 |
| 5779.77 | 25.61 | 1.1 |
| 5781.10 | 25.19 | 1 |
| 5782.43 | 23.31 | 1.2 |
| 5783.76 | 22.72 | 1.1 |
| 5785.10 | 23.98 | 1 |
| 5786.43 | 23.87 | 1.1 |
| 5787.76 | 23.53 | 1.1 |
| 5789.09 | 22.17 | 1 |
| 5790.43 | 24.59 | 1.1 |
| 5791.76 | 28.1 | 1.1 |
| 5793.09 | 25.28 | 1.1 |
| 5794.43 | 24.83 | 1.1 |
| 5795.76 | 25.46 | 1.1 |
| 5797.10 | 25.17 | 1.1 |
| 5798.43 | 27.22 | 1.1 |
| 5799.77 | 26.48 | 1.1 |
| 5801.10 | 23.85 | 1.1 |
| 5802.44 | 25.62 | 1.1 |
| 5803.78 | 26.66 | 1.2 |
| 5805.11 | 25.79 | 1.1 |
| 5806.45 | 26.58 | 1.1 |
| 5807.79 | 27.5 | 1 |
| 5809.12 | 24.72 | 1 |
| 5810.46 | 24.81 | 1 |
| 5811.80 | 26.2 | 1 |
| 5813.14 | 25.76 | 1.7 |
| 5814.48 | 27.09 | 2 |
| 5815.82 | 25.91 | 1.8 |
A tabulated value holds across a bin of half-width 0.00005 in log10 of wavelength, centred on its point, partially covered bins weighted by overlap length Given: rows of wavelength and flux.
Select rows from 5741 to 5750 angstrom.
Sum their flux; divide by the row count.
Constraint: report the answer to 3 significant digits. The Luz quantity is 26.6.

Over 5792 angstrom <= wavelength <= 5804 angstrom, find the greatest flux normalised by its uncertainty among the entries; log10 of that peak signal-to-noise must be 1.39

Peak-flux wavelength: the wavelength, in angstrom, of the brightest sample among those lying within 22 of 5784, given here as 5763.82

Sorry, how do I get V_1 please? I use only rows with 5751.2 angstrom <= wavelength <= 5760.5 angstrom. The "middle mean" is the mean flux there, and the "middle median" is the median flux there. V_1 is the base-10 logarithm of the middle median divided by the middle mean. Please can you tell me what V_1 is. -0.0025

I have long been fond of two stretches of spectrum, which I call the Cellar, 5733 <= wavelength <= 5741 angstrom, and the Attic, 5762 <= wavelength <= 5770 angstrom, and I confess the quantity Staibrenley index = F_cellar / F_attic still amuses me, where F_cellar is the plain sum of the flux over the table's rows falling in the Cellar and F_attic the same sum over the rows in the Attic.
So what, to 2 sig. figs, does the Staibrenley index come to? 0.94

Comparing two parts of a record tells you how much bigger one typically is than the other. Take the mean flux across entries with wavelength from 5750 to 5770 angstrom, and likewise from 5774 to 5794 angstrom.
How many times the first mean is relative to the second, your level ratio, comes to 1.00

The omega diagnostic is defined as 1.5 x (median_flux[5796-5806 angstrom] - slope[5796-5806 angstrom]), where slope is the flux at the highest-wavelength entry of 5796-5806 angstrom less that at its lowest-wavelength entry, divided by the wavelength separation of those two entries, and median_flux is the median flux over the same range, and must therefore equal 38.6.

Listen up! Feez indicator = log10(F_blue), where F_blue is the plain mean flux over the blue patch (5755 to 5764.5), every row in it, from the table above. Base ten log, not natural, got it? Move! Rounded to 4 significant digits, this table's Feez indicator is 1.402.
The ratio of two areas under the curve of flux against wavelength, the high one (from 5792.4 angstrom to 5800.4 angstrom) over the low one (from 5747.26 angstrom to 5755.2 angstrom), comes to 1.08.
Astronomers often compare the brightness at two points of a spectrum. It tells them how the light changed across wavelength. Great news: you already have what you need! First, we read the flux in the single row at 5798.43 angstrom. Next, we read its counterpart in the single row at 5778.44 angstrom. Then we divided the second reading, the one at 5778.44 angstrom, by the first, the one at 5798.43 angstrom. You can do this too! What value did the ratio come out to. 0.91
